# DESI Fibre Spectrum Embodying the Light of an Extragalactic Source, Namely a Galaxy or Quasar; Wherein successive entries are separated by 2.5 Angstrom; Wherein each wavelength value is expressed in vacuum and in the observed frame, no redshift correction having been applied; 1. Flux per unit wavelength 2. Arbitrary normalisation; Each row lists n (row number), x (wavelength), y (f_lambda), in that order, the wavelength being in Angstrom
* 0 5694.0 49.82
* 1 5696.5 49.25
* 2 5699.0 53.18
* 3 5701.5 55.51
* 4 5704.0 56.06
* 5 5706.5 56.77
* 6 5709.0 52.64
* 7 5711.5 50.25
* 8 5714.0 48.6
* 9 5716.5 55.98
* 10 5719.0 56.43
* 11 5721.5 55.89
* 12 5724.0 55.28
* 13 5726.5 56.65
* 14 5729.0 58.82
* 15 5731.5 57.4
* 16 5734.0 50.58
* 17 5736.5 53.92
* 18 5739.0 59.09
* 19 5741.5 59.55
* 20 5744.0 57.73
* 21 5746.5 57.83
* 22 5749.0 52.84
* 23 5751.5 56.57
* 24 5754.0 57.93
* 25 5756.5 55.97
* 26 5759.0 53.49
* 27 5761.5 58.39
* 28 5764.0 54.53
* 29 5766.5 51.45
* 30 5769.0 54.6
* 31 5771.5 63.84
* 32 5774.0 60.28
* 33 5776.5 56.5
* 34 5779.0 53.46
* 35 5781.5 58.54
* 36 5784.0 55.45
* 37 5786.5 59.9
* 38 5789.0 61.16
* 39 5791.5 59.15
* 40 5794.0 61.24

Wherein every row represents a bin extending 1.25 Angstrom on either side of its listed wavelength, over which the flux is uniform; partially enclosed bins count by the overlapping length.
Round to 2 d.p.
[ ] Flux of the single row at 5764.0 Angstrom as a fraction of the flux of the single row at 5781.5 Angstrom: 0.93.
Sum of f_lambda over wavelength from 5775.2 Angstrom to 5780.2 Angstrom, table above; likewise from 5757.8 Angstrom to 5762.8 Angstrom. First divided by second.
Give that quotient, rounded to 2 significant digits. 0.98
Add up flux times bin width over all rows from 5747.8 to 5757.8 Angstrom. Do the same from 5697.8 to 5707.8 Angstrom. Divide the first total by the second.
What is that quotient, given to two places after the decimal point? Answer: 1.01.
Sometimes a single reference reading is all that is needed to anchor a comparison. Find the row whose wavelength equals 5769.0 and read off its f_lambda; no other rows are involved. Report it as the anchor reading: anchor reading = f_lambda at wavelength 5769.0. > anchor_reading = 54.6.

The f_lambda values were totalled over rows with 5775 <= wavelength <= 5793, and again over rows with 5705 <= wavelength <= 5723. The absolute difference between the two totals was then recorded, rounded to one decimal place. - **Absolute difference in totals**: 27.6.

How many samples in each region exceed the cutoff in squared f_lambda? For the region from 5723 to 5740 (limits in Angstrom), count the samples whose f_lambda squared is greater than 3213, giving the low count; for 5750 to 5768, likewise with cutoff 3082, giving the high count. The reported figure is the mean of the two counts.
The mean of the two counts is 3.5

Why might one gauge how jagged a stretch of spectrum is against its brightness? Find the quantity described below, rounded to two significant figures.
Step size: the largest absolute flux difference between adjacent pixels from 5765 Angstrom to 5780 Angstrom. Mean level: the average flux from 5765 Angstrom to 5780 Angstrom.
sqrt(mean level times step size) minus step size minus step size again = 4.4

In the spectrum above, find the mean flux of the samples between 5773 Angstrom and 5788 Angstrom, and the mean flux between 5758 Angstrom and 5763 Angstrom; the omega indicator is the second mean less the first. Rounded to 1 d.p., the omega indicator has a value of -1.4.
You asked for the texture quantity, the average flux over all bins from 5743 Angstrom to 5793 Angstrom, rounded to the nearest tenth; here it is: 57.0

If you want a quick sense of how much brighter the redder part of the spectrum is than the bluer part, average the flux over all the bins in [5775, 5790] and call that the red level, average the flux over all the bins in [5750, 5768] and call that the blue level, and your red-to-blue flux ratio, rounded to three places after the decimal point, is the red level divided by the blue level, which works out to 1.037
